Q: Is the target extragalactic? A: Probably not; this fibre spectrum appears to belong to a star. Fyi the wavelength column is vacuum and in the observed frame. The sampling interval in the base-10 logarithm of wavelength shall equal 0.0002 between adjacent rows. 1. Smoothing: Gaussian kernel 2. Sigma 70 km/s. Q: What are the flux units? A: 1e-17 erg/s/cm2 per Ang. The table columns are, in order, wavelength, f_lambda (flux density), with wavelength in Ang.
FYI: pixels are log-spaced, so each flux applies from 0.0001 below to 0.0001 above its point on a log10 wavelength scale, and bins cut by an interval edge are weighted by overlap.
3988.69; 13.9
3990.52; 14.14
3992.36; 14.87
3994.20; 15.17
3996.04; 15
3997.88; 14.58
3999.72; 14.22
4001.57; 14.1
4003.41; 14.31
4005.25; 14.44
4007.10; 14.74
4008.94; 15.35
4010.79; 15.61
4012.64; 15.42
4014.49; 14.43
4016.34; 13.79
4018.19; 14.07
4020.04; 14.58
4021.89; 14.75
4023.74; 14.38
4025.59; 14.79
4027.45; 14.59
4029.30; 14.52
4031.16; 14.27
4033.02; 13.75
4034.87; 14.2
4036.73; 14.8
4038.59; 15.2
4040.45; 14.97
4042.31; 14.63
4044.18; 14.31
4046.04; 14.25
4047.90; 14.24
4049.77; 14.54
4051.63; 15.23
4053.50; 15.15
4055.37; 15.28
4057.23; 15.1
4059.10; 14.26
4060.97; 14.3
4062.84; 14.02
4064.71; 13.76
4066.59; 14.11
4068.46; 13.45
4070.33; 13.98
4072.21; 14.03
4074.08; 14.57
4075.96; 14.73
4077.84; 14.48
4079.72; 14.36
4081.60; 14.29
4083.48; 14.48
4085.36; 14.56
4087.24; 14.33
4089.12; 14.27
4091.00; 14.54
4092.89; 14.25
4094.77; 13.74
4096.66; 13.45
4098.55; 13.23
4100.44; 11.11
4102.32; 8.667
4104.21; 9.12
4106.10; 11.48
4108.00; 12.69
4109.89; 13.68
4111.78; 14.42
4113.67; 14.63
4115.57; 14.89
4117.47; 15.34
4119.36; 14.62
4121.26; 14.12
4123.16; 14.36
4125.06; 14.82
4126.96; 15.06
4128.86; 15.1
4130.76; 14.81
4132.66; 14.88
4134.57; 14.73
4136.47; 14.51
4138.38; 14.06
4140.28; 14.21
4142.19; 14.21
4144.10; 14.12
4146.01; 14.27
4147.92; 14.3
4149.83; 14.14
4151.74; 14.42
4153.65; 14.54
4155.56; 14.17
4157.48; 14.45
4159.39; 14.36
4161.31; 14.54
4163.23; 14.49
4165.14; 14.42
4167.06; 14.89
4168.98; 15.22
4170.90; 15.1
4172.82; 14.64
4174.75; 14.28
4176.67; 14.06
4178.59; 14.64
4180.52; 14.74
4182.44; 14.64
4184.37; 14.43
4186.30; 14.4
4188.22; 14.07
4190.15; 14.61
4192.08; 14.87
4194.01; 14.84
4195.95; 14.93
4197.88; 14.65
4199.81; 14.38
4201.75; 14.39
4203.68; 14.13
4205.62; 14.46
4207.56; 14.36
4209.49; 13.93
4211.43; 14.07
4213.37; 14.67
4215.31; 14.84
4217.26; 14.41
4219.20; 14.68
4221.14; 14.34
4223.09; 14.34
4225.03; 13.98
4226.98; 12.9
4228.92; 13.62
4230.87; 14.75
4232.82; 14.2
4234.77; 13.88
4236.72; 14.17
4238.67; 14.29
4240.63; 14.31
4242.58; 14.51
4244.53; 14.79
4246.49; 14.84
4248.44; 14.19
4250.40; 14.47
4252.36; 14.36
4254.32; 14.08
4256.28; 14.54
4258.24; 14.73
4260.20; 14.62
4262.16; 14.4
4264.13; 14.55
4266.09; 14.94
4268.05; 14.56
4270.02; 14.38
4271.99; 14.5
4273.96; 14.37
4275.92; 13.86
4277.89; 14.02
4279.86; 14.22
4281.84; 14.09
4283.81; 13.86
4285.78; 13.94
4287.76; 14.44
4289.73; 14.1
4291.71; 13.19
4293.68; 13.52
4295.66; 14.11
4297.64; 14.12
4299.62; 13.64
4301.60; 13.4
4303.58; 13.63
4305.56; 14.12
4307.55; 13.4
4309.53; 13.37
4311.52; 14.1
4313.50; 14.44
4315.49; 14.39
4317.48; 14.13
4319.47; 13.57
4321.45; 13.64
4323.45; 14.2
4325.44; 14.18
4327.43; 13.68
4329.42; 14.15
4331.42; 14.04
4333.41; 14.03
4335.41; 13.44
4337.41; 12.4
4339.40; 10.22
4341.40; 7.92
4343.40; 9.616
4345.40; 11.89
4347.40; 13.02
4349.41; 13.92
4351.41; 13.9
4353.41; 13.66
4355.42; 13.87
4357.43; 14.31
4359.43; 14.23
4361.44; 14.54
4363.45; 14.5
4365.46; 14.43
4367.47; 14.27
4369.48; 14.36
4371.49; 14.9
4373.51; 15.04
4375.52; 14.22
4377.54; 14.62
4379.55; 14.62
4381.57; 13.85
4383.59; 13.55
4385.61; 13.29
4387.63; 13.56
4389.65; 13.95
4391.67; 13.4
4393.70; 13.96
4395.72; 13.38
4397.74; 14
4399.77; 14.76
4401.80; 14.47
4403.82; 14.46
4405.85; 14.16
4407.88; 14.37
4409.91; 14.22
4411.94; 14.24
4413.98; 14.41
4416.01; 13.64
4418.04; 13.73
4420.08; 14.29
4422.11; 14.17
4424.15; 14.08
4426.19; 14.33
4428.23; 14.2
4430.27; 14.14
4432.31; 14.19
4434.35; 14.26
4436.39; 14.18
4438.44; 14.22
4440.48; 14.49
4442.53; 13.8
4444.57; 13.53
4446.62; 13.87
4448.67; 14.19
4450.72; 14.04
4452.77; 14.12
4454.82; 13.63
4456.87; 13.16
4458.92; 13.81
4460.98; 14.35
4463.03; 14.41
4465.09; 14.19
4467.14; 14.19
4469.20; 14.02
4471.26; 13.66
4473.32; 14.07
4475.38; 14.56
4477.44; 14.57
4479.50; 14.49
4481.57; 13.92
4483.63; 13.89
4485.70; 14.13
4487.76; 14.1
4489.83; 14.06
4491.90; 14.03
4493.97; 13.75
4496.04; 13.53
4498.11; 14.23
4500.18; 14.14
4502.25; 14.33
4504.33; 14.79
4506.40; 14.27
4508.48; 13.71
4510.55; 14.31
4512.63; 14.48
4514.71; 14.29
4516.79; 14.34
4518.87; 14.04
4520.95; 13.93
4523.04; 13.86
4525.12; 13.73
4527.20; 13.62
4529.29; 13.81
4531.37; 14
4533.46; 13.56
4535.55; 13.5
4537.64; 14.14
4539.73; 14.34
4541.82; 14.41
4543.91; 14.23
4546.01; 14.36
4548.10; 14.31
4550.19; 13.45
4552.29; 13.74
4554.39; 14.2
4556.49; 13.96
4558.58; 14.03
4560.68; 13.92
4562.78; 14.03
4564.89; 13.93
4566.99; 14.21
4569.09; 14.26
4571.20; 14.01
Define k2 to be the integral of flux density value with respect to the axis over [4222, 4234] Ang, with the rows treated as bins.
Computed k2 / 168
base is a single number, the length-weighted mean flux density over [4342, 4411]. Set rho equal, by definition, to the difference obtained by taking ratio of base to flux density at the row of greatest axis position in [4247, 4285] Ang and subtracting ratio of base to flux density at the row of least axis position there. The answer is 0.02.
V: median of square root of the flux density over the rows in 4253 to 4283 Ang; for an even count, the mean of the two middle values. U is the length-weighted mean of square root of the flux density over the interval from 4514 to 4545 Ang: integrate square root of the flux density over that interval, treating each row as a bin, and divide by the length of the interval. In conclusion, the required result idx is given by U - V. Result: -0.06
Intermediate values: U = 3.74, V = 3.79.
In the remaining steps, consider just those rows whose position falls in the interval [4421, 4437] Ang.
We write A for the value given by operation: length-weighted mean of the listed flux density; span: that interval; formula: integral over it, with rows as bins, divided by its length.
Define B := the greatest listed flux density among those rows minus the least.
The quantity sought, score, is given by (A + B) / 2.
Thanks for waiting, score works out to 7.22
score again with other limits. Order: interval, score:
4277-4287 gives 7.19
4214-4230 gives 8.05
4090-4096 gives 7.47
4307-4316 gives 7.51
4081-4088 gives 7.35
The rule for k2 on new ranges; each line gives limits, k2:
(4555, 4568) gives 182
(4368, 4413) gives 637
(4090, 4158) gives 943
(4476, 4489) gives 185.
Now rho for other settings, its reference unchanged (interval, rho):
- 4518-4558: 0.01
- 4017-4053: -0.08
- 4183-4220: -0.02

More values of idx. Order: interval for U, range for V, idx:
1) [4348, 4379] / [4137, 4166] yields 0.00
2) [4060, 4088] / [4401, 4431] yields 0.00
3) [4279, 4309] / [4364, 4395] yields -0.05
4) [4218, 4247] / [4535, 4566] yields 0.03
